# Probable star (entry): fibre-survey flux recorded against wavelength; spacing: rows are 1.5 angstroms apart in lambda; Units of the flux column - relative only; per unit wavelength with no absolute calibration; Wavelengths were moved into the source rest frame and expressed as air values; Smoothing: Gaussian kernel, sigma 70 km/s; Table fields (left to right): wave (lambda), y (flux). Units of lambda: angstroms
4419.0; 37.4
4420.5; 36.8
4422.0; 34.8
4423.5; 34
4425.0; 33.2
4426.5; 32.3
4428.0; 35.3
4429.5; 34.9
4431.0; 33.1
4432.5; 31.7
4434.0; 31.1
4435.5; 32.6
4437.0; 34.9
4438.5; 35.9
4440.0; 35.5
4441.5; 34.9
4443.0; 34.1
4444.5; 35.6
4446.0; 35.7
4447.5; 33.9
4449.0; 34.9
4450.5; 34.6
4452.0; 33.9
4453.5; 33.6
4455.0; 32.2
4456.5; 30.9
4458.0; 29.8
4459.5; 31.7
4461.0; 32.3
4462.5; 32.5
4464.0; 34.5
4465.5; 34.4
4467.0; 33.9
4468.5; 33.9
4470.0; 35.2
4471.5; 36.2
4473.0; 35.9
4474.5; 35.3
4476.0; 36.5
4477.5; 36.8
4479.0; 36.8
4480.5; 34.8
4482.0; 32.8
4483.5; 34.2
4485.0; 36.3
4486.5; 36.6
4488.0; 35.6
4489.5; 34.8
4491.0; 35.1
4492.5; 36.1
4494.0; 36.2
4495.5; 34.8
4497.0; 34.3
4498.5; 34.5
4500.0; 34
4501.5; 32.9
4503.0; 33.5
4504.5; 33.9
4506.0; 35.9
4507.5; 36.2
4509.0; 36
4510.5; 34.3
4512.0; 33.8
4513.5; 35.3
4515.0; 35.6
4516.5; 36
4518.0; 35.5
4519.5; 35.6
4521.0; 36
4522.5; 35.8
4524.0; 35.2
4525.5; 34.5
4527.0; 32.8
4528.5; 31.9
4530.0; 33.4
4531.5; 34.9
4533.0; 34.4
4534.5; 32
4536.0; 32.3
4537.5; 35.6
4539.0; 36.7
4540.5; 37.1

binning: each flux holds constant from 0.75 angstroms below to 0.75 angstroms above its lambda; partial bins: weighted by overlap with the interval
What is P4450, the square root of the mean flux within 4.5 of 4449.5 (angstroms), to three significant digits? 5.87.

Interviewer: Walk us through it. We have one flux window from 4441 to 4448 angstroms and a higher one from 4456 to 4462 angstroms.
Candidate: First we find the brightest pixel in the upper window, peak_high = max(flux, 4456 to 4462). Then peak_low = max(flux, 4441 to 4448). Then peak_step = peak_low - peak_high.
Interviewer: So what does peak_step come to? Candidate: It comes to 3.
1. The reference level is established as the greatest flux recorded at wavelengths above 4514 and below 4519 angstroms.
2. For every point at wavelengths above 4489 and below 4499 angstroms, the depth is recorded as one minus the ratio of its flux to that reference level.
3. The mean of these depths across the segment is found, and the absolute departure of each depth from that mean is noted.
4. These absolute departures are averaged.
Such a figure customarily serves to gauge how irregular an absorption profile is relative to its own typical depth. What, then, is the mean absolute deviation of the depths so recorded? 0.016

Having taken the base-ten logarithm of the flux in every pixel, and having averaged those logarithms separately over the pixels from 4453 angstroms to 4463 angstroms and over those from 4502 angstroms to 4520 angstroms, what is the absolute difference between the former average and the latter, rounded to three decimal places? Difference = 0.043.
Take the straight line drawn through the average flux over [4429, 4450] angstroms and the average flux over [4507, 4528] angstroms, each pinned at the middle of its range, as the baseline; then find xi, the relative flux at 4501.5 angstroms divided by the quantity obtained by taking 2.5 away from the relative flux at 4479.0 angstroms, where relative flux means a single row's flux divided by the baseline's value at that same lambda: -0.65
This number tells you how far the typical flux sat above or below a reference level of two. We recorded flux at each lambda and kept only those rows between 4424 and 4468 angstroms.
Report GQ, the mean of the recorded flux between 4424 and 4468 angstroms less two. 31.6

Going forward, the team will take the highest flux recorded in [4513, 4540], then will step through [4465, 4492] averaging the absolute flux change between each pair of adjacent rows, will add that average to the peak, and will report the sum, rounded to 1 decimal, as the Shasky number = 37.6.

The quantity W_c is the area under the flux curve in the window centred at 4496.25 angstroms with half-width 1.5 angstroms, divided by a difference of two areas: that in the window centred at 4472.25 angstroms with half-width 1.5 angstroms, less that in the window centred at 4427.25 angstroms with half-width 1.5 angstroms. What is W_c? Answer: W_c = 15.4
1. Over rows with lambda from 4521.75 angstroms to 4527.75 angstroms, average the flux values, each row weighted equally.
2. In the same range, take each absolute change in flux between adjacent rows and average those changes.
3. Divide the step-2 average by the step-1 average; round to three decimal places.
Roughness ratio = 0.029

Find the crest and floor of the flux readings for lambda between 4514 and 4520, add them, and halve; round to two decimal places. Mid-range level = 35.75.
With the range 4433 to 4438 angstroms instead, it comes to 33.00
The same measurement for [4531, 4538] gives 33.80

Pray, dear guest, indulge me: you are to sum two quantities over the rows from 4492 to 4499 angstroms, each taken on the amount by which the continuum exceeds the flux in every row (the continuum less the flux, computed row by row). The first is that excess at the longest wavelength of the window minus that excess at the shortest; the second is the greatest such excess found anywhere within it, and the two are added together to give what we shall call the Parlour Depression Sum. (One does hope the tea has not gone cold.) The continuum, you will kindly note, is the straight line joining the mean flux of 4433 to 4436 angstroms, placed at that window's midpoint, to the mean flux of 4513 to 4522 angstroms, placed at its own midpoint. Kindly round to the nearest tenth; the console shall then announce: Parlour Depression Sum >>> 2.3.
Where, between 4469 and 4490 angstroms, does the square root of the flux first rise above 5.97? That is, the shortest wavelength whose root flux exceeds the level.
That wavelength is 4471.5 angstroms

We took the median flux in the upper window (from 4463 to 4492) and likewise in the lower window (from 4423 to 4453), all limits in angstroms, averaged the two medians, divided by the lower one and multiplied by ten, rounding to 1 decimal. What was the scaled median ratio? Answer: 10.1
